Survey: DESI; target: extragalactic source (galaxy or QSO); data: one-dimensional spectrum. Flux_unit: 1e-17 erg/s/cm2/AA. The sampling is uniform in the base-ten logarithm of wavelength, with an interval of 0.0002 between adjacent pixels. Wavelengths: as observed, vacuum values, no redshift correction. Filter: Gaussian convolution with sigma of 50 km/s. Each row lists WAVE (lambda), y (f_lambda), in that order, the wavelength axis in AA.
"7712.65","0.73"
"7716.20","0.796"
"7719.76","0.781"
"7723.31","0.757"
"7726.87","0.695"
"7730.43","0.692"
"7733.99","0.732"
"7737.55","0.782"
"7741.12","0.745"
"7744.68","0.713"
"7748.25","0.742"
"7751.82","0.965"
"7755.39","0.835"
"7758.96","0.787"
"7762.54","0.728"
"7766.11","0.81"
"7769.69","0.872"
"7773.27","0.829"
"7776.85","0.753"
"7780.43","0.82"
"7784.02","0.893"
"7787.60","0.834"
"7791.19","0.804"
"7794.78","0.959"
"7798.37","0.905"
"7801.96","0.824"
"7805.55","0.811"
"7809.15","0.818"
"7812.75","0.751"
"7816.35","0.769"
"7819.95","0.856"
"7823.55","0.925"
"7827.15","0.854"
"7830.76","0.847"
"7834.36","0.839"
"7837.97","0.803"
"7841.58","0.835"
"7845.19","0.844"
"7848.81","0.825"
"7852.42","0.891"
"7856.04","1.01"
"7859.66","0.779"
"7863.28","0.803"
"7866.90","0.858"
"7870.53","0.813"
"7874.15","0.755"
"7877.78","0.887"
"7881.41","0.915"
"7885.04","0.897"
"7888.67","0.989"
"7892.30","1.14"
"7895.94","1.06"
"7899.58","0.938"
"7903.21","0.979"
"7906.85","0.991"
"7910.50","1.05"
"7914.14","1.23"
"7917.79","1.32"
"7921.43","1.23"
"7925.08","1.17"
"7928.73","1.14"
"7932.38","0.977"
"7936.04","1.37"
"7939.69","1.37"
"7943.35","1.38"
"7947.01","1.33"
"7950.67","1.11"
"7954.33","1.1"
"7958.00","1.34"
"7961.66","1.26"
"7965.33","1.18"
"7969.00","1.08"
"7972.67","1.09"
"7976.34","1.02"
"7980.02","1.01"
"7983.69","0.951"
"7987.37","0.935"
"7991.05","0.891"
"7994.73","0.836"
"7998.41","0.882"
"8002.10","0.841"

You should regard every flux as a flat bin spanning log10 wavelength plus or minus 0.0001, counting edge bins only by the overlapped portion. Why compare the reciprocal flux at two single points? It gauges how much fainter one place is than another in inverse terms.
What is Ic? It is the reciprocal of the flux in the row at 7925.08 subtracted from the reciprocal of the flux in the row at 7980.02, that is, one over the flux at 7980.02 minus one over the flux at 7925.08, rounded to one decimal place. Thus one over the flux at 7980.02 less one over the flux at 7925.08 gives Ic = 0.1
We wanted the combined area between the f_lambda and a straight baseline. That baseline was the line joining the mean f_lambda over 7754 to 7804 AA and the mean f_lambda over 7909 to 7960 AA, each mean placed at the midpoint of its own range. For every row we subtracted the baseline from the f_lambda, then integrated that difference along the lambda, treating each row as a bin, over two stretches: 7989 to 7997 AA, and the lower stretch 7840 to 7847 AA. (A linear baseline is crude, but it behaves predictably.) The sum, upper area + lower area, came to -5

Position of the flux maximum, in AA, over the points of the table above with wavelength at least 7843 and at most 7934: 7917.79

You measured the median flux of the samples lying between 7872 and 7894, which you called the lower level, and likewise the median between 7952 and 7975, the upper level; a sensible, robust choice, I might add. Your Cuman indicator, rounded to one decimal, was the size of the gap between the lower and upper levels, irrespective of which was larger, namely 0.2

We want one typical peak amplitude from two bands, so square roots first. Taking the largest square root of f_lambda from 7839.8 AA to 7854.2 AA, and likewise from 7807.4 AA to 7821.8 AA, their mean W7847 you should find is 0.93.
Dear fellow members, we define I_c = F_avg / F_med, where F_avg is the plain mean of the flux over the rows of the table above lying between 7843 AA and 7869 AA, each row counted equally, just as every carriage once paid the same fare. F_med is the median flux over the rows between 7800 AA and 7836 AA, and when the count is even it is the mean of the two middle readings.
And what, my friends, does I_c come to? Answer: 1.03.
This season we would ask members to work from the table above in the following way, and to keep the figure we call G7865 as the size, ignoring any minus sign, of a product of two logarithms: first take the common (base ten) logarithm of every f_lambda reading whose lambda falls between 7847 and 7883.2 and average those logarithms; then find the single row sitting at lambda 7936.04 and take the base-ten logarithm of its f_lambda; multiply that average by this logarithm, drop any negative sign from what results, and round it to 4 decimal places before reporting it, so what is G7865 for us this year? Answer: 0.0096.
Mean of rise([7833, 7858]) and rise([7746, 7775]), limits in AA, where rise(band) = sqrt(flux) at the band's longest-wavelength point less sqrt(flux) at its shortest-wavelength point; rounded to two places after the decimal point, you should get 0.07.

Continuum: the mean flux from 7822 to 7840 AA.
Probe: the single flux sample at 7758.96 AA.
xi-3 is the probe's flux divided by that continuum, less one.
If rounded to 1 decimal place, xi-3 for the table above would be -0.1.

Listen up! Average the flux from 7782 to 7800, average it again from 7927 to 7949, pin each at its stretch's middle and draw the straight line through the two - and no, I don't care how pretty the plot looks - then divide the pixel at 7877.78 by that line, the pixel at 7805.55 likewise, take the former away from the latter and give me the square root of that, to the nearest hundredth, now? 0.29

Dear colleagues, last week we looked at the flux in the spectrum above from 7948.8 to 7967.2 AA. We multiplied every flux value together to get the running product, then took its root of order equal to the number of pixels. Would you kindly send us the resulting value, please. 1.19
